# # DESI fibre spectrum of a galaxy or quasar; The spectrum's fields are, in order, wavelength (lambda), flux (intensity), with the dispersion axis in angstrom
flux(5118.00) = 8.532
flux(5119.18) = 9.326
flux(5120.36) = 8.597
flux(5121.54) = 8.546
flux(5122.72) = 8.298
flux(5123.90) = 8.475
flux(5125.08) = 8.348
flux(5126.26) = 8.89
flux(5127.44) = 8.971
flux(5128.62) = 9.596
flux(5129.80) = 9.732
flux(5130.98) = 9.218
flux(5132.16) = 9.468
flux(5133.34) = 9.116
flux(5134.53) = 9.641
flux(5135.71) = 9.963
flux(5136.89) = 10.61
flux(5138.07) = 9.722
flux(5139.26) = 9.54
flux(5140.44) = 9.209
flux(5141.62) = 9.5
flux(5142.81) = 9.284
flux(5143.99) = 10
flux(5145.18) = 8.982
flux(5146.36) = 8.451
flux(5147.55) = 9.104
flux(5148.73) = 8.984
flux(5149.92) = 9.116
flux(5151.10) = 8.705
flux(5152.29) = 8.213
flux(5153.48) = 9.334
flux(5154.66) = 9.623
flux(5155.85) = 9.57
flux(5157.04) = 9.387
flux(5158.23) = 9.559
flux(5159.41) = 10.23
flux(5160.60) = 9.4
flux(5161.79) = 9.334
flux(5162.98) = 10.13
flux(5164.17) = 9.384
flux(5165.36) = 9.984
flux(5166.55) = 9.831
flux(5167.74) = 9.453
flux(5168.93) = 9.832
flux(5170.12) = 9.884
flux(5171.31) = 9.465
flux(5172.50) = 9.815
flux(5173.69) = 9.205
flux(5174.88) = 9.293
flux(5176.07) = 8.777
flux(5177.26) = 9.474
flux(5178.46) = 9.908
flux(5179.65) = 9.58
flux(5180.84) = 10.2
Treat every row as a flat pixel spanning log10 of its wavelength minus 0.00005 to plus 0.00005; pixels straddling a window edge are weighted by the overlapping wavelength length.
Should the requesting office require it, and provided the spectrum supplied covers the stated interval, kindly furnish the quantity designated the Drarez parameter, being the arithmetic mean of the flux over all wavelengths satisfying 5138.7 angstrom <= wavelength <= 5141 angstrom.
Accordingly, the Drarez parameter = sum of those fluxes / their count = 9.4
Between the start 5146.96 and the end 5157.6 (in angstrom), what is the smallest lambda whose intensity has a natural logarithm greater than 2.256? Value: 5154.66 angstrom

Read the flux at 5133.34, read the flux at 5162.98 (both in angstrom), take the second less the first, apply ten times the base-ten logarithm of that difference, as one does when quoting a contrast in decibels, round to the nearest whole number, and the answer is 0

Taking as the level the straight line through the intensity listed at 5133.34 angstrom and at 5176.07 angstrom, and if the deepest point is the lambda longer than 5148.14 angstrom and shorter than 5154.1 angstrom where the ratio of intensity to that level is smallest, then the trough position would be 5152.29 angstrom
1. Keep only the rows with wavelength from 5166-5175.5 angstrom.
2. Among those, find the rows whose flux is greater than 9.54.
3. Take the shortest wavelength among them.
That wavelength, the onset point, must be 5166.55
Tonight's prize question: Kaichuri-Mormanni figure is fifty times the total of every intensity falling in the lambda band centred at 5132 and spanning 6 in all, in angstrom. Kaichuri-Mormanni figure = 2359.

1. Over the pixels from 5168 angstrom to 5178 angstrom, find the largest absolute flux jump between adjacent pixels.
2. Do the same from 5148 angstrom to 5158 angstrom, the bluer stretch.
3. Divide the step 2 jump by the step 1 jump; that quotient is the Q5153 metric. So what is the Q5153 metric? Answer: 1.6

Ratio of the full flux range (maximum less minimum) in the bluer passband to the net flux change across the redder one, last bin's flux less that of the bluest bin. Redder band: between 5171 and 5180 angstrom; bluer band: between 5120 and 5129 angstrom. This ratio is 11.3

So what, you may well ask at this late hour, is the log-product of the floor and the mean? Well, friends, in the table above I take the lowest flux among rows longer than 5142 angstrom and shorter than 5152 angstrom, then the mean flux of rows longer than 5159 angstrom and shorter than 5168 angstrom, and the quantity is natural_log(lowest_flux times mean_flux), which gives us 4.41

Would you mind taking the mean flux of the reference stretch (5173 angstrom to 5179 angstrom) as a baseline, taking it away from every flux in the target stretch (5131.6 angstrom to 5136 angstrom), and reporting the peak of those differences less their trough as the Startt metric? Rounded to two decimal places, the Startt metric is 0.85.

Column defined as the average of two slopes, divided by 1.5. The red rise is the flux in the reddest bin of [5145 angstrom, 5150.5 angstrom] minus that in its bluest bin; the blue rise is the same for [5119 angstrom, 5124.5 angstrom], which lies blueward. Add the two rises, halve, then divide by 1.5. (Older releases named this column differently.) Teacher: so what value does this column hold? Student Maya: -0.24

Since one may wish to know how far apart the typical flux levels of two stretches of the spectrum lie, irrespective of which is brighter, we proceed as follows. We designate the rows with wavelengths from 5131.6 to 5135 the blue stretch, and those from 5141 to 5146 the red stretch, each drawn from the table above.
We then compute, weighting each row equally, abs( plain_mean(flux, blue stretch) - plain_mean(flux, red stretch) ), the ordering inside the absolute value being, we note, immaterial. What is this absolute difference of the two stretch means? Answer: 0.0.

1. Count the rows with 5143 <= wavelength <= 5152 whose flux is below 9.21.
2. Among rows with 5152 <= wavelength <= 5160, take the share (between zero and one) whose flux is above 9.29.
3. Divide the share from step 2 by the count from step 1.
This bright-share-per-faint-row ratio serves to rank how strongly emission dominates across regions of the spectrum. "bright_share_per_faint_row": 0.14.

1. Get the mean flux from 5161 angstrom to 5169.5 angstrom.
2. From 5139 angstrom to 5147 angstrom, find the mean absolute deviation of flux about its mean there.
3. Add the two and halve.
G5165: 5.02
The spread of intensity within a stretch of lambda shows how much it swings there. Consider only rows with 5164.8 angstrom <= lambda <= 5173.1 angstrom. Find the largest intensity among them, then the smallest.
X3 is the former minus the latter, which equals 0.53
